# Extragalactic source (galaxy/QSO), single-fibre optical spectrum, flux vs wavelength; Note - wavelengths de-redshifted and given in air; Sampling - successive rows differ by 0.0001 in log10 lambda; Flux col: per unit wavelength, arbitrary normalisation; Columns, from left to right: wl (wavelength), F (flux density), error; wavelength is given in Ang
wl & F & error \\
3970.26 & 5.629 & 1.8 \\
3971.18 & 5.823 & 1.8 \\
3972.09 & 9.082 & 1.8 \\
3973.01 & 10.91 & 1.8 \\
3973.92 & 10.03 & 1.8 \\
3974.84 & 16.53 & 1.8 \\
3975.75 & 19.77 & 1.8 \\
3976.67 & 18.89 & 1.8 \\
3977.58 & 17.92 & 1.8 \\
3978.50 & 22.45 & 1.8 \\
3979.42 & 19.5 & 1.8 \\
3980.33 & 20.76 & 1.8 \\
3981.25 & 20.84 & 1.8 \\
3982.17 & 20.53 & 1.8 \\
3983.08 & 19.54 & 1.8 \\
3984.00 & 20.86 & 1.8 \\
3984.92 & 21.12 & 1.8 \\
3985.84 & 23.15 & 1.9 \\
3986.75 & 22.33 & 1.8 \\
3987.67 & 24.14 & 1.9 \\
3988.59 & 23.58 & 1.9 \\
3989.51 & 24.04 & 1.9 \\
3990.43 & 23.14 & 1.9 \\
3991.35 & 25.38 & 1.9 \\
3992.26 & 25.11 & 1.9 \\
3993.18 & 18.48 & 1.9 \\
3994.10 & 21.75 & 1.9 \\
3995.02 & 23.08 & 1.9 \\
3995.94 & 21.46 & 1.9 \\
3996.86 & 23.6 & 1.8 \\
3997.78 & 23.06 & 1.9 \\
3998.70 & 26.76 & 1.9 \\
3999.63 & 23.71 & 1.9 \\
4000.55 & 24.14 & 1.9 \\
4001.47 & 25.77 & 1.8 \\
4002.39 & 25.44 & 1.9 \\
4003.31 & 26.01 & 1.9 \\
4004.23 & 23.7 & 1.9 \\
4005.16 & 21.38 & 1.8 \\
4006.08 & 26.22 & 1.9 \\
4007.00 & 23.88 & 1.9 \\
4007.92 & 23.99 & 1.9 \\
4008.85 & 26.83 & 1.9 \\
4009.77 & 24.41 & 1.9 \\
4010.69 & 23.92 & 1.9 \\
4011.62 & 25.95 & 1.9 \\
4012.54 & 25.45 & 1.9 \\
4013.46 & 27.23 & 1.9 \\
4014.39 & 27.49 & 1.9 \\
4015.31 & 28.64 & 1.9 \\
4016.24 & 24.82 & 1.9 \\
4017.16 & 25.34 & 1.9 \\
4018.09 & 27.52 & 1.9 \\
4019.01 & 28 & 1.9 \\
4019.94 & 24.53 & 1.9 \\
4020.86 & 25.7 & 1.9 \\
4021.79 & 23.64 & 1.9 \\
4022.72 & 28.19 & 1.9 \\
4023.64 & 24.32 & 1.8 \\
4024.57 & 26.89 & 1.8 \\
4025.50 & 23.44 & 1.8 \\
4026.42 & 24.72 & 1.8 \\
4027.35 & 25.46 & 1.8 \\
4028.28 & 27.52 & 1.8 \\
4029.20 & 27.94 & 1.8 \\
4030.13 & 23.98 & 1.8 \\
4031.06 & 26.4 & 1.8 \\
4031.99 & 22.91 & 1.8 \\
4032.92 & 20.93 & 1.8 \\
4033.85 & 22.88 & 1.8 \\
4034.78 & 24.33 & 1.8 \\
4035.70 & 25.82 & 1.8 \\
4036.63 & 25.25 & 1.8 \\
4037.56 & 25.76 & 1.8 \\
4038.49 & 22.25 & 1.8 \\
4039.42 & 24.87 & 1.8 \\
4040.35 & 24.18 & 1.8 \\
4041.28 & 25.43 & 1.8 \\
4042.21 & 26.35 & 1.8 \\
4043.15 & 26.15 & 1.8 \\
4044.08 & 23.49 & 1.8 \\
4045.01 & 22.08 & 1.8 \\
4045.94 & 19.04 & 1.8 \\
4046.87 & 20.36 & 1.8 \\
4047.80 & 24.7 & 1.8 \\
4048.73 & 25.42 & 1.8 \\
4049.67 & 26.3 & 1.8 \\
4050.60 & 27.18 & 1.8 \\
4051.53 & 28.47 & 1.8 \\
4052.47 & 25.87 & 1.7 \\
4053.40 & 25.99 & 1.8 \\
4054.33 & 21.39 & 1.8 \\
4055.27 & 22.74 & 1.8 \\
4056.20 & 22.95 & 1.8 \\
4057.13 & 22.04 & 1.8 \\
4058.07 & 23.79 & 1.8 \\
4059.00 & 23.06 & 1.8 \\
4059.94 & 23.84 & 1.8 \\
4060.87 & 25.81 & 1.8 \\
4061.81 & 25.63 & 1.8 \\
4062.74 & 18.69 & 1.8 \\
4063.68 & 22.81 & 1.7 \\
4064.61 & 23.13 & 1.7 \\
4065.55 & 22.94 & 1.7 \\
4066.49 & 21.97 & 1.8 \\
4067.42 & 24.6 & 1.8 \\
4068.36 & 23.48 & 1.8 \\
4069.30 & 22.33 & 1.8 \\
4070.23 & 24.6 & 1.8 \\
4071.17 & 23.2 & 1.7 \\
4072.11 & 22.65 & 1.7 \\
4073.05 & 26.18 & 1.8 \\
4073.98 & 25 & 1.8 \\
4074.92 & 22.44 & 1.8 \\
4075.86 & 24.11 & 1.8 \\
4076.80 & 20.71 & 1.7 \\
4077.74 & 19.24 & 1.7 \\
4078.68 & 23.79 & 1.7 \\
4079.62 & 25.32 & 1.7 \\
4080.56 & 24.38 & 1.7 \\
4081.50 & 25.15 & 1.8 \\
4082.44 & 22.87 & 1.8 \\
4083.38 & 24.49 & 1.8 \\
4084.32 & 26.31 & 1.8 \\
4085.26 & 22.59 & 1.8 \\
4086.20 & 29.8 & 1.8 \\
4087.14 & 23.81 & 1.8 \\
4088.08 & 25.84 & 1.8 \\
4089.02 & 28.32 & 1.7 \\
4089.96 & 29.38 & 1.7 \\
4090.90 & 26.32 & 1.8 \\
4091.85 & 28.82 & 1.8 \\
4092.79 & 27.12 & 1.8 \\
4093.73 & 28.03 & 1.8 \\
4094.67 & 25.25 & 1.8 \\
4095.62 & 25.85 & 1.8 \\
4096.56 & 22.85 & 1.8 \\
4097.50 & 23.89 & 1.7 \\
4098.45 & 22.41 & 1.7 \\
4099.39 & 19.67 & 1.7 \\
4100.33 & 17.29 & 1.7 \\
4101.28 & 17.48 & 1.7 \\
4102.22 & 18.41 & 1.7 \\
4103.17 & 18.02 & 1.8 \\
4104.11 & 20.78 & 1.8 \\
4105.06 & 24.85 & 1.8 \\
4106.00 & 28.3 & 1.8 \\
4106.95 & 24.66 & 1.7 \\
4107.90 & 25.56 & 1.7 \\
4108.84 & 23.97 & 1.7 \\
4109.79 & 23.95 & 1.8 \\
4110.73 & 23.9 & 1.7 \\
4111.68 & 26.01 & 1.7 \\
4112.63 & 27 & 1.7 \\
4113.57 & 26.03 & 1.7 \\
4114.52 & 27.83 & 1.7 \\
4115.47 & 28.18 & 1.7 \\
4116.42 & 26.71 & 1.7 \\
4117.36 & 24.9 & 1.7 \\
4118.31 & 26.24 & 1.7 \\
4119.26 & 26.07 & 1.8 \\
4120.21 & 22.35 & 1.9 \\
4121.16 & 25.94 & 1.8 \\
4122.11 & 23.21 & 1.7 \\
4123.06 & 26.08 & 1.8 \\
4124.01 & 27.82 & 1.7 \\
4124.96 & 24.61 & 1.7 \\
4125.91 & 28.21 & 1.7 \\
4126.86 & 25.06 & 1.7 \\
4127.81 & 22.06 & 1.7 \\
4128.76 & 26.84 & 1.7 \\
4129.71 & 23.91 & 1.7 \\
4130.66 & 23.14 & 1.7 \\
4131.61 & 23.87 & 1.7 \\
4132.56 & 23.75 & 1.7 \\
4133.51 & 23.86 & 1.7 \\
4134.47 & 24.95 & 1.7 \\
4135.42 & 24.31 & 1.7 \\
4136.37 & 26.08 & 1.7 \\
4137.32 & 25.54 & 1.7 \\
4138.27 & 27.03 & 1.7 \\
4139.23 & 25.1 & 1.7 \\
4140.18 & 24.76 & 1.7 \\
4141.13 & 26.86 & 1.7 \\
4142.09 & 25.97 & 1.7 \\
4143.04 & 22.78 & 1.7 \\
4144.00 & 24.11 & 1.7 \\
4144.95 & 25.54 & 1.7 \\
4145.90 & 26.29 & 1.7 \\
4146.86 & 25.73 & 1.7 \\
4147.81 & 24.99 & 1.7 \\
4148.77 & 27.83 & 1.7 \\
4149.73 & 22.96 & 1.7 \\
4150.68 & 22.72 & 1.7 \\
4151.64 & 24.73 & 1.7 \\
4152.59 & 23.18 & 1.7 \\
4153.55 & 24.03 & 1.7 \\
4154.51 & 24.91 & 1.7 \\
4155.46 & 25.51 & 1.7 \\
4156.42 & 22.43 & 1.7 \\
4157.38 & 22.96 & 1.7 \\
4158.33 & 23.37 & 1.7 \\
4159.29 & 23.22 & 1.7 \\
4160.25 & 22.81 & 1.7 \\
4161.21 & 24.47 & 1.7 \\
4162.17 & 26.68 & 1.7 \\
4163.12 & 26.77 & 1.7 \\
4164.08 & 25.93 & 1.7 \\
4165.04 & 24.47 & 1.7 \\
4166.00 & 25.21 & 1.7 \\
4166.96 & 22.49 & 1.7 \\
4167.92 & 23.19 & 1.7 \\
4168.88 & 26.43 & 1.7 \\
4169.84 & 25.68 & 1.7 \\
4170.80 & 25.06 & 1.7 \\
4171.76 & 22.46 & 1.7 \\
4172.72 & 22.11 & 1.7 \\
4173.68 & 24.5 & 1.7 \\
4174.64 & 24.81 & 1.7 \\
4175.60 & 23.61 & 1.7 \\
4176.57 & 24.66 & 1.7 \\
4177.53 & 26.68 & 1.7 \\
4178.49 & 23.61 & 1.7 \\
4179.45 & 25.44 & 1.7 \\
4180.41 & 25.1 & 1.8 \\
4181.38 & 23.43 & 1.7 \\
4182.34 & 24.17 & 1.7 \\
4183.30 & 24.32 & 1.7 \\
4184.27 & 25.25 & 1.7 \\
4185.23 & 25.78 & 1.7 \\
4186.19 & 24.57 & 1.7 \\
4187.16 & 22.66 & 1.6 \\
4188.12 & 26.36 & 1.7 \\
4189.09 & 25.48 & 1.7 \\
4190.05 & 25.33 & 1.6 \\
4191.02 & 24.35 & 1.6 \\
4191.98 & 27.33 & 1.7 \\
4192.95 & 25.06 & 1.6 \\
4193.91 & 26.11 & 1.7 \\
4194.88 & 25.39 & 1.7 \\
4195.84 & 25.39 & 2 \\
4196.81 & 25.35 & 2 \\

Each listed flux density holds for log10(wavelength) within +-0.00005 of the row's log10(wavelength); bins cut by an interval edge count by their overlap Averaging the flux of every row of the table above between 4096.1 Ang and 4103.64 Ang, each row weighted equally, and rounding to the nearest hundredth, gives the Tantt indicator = 20.00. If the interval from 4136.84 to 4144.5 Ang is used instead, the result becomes 25.27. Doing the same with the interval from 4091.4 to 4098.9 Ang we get 25.53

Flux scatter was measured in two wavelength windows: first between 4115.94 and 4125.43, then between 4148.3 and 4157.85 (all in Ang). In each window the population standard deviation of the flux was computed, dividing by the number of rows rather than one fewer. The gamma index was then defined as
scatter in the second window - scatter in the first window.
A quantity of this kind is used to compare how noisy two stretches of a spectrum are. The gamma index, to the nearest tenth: 0.0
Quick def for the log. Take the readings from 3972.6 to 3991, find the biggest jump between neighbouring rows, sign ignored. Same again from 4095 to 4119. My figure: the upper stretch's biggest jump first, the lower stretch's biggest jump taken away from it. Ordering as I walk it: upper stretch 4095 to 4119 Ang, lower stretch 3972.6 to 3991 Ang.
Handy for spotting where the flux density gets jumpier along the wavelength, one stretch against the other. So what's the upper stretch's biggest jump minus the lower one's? -2.4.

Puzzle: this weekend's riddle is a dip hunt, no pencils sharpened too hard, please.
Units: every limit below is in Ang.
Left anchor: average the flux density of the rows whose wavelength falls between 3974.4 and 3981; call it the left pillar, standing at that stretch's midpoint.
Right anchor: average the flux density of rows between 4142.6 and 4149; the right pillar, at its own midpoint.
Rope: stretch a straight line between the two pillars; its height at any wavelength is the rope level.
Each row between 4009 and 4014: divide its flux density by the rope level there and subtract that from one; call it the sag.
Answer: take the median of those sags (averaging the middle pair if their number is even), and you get -0.23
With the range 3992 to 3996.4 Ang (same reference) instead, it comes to -0.09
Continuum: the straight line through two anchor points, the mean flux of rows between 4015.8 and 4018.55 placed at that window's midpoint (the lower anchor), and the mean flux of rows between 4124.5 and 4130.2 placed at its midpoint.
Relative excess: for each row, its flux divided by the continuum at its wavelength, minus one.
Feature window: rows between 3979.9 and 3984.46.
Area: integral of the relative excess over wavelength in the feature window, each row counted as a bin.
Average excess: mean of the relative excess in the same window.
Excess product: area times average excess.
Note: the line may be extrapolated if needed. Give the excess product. 0.21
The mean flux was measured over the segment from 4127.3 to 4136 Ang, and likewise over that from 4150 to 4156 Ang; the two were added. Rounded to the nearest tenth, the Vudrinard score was 48.3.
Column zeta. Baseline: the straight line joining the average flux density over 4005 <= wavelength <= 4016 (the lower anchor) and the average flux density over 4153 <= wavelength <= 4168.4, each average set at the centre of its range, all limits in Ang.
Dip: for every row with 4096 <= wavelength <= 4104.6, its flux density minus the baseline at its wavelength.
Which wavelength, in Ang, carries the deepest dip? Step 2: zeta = 4100.33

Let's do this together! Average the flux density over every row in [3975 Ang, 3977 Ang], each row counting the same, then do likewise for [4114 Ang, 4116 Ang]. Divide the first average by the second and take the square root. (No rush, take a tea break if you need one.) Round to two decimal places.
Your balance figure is 0.83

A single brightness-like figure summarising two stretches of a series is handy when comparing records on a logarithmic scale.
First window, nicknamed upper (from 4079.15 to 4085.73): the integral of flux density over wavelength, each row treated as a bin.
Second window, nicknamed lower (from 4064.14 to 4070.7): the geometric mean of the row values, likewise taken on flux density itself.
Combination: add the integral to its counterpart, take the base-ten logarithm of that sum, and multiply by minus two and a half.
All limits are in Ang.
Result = -5.66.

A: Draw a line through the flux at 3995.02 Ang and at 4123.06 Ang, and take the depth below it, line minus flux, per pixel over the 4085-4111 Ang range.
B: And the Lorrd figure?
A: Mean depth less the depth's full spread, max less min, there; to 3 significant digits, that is -11.5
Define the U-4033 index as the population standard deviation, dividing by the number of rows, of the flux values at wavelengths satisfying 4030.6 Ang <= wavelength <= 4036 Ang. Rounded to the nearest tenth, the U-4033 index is 1.9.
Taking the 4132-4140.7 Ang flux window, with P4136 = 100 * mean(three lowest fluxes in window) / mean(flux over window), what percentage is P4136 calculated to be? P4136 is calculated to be 95.7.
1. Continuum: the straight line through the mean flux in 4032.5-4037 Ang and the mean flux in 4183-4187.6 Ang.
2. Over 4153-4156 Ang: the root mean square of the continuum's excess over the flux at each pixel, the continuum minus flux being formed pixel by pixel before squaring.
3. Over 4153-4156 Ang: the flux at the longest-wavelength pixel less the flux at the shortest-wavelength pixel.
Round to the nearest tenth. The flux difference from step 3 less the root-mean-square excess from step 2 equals 0.7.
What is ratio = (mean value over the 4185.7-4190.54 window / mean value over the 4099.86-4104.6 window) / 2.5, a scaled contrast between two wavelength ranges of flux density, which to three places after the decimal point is 0.541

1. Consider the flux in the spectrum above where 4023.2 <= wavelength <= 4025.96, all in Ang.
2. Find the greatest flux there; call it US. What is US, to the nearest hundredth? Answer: 26.89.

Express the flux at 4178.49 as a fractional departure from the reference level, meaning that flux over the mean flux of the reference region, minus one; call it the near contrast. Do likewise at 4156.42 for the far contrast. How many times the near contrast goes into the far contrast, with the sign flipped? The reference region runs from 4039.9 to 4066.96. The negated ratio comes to -5.8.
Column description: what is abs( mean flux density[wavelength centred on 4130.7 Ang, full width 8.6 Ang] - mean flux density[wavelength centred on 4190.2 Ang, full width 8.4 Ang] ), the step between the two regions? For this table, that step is 1.09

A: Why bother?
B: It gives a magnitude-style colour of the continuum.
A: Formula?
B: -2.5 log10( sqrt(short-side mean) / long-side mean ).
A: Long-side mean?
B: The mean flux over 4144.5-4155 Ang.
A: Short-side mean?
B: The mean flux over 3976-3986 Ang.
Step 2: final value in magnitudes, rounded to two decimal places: 1.85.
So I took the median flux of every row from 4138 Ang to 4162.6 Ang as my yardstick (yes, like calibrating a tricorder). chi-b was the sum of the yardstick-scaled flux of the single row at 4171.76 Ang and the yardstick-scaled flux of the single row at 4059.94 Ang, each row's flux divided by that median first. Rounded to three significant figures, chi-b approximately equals 1.87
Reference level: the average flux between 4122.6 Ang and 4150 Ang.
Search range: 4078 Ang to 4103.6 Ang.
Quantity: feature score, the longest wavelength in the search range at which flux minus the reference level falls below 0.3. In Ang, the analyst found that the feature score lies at 4103.17 Ang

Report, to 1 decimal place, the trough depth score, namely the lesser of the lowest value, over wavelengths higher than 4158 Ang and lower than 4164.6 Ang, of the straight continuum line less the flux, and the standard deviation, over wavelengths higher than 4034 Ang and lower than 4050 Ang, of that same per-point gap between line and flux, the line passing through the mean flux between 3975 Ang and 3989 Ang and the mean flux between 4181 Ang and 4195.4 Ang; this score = -2.2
